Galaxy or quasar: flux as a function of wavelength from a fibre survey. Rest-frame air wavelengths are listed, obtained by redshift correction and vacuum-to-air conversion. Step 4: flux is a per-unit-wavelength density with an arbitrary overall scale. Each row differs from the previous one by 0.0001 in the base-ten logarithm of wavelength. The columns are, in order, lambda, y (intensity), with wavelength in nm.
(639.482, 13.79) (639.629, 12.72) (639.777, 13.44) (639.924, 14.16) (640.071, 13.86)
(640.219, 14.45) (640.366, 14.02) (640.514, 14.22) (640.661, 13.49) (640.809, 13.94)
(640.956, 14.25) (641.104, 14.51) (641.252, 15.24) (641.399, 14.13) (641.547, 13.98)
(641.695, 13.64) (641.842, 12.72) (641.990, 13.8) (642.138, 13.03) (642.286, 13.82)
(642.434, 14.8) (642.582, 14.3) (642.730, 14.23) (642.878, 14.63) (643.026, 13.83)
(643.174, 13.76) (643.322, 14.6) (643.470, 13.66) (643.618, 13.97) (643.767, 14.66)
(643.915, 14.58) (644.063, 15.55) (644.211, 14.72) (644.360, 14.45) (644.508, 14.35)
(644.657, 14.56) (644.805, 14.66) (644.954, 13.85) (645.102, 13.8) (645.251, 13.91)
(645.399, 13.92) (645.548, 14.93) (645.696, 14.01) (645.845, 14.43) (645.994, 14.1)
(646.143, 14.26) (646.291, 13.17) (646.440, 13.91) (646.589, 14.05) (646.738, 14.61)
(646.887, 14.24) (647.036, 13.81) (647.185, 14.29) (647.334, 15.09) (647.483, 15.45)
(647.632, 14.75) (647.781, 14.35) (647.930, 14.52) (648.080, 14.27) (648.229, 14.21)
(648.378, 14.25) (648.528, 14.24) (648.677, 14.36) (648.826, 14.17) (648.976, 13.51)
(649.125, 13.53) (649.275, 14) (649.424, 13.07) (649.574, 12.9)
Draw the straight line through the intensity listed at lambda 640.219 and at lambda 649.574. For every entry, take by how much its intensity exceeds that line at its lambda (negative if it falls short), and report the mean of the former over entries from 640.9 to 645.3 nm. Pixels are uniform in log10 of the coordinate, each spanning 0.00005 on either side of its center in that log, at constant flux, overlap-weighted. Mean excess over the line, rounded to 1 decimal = 0.2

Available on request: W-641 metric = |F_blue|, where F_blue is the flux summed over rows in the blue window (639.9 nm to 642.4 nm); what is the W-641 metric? 237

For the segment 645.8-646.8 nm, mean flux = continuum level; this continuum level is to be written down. 14.1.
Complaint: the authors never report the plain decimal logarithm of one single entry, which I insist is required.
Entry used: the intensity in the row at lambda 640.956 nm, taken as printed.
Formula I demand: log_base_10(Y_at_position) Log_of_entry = 1.154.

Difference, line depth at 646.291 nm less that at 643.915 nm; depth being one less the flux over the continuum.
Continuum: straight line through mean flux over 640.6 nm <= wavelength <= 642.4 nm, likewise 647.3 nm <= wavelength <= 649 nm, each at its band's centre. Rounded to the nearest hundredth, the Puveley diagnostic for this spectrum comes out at 0.11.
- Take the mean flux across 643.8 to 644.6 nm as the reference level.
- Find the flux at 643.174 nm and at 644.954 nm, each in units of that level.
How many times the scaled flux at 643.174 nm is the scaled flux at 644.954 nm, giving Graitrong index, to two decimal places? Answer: 1.01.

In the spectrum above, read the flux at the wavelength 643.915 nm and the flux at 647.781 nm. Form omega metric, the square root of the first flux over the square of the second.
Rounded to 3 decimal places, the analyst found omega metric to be 0.266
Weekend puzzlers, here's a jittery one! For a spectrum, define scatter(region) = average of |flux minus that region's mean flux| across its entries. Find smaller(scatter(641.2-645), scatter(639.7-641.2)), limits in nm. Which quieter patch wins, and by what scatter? 0.28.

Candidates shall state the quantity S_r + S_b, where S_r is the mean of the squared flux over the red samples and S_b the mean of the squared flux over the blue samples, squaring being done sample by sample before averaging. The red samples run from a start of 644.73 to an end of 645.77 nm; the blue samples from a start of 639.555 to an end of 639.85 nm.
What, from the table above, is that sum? 371.7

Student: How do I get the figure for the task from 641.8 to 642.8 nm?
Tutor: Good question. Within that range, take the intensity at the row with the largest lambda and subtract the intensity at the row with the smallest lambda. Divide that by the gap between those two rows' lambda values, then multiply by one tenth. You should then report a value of 0.17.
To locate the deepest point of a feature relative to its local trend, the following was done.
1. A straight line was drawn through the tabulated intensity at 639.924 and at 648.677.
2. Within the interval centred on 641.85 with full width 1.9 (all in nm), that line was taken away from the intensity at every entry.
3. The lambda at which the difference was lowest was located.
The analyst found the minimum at 641.842 nm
